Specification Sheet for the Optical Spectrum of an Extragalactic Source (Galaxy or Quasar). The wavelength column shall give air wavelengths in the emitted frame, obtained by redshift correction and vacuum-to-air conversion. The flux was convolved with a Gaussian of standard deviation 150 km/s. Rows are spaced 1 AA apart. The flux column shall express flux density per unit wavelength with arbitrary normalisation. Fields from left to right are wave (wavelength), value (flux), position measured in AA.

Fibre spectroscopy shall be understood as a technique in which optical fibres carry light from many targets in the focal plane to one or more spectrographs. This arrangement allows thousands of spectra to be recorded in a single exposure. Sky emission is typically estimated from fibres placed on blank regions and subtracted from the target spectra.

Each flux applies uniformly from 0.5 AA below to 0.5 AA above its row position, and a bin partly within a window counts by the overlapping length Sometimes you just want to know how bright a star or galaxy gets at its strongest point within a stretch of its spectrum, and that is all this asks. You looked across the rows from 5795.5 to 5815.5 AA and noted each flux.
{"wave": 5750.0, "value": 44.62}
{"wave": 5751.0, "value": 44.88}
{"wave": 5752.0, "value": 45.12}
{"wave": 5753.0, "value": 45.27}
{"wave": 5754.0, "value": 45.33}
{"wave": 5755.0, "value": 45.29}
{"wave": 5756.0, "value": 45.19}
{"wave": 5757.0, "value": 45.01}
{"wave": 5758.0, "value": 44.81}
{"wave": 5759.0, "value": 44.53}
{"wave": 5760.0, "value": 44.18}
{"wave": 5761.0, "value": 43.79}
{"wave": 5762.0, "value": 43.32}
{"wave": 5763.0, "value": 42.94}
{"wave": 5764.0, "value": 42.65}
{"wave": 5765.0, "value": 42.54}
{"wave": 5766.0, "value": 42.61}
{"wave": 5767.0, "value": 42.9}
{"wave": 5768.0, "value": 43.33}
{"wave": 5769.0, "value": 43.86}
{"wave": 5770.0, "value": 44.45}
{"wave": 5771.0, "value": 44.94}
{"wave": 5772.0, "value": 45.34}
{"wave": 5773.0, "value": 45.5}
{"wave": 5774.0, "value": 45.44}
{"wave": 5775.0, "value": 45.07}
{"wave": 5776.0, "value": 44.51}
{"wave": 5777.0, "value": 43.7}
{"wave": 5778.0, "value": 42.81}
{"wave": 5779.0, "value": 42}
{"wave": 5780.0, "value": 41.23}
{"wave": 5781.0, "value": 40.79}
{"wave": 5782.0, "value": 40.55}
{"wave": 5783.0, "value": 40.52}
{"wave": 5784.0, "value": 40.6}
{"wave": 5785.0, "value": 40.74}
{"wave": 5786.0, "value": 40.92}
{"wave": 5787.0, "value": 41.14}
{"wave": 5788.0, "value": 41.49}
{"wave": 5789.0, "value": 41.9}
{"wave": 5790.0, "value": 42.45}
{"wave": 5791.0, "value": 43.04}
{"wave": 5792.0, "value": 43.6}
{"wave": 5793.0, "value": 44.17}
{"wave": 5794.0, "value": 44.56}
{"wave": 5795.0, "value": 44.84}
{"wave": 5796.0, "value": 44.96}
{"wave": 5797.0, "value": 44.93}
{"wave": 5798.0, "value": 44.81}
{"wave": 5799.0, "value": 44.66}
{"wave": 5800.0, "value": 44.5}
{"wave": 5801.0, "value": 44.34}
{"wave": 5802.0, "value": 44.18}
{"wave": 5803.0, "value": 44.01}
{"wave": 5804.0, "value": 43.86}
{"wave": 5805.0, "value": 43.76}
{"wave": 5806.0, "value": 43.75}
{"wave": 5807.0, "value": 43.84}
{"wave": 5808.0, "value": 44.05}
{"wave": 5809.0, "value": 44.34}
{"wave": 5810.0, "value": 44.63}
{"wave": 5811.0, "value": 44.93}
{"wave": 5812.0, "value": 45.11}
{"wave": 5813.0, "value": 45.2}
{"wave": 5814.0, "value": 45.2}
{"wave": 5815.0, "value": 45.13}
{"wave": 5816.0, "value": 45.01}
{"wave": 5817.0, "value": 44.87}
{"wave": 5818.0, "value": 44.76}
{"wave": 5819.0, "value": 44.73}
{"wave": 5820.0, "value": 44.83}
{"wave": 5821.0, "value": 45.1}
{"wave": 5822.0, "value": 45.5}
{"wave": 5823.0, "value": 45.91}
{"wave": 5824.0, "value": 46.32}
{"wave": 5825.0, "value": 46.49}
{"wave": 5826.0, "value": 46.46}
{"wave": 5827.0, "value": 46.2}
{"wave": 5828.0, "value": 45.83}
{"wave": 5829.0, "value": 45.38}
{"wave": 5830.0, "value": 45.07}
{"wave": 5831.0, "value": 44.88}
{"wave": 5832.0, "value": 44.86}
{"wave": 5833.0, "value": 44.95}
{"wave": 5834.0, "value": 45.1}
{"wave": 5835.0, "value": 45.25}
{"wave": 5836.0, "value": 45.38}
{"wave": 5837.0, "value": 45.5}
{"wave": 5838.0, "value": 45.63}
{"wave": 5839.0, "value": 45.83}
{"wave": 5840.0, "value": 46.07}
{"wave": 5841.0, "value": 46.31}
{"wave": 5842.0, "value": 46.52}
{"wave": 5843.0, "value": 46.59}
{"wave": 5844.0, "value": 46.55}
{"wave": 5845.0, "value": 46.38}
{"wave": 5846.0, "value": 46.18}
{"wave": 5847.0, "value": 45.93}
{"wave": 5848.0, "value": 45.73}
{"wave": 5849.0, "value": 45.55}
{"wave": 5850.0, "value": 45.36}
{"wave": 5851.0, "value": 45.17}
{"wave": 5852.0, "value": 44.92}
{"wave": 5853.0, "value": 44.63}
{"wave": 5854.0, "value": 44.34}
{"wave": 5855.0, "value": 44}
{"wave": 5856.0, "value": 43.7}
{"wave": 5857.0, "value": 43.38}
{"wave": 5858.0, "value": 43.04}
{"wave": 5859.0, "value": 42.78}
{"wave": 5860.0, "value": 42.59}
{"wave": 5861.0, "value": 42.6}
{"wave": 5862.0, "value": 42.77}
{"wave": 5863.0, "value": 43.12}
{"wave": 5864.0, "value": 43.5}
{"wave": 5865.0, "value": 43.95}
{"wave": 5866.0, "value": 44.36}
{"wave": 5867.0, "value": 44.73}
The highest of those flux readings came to 45.2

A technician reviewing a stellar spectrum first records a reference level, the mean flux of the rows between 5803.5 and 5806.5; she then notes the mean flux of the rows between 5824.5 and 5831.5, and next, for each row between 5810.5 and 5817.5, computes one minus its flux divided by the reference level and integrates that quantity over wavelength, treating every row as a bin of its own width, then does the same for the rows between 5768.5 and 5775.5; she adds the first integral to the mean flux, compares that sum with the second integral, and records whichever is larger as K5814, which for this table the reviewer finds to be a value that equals 45.6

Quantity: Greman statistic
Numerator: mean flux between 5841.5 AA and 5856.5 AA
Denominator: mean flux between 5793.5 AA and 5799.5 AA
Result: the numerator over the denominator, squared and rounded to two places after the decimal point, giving 1.03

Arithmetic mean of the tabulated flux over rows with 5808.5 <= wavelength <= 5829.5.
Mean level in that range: 45.3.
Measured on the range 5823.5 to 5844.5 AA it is 45.8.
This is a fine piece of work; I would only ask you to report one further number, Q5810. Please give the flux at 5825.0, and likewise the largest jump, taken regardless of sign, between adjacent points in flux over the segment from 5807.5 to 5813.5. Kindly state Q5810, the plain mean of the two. 23.4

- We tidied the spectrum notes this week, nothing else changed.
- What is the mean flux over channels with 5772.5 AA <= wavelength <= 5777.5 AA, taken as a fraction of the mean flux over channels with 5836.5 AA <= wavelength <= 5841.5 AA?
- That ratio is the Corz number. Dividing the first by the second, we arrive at 0.98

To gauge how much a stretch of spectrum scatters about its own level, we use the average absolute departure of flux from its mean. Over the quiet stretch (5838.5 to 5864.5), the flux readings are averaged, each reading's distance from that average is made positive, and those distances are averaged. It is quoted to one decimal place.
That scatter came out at 1.3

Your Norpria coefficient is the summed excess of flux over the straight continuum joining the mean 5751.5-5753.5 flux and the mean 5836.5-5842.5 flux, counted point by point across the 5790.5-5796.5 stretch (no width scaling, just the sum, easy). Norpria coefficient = -8.2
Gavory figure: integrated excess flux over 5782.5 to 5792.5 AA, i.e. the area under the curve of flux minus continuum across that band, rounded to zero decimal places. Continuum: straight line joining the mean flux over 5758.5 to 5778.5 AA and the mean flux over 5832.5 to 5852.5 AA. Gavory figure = -27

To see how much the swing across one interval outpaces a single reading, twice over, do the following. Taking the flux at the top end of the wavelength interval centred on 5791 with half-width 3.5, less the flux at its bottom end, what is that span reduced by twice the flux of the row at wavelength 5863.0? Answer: -83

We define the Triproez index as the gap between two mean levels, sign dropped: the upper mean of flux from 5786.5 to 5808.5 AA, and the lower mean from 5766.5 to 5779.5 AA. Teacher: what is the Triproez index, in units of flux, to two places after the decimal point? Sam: 0.38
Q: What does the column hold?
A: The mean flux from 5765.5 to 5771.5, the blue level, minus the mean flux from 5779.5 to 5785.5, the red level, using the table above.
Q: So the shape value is 2.9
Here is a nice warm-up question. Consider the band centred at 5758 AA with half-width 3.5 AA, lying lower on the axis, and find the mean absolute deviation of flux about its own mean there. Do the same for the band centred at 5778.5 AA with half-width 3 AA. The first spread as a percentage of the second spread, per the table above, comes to 38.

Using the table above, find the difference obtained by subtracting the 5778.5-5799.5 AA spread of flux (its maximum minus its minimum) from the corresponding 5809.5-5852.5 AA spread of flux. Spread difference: -2.5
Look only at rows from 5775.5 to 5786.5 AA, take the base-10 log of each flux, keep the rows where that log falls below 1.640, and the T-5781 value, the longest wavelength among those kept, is 5786.0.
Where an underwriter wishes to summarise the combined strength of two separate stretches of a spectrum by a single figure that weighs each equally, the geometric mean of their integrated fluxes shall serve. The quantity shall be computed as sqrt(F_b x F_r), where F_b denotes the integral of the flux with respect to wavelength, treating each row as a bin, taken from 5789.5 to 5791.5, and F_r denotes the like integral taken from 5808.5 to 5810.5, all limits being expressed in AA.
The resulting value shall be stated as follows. 87.2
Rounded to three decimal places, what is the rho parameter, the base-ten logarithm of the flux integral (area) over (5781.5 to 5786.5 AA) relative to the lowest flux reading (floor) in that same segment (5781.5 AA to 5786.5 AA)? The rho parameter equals 0.701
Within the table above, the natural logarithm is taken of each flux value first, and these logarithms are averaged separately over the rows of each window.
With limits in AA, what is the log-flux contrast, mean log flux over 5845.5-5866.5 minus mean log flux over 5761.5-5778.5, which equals 0.01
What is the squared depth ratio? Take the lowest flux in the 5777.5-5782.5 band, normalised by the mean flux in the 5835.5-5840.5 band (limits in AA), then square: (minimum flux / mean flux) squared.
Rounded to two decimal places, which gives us 0.79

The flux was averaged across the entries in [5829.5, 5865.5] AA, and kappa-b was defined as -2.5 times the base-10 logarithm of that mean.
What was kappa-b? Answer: -4.13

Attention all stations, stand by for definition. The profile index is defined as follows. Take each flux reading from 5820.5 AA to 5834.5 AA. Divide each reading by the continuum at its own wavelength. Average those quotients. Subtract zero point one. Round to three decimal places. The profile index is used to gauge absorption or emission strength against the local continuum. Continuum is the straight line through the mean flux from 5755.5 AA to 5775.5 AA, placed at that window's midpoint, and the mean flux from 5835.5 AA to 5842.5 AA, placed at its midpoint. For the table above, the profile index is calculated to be 0.899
